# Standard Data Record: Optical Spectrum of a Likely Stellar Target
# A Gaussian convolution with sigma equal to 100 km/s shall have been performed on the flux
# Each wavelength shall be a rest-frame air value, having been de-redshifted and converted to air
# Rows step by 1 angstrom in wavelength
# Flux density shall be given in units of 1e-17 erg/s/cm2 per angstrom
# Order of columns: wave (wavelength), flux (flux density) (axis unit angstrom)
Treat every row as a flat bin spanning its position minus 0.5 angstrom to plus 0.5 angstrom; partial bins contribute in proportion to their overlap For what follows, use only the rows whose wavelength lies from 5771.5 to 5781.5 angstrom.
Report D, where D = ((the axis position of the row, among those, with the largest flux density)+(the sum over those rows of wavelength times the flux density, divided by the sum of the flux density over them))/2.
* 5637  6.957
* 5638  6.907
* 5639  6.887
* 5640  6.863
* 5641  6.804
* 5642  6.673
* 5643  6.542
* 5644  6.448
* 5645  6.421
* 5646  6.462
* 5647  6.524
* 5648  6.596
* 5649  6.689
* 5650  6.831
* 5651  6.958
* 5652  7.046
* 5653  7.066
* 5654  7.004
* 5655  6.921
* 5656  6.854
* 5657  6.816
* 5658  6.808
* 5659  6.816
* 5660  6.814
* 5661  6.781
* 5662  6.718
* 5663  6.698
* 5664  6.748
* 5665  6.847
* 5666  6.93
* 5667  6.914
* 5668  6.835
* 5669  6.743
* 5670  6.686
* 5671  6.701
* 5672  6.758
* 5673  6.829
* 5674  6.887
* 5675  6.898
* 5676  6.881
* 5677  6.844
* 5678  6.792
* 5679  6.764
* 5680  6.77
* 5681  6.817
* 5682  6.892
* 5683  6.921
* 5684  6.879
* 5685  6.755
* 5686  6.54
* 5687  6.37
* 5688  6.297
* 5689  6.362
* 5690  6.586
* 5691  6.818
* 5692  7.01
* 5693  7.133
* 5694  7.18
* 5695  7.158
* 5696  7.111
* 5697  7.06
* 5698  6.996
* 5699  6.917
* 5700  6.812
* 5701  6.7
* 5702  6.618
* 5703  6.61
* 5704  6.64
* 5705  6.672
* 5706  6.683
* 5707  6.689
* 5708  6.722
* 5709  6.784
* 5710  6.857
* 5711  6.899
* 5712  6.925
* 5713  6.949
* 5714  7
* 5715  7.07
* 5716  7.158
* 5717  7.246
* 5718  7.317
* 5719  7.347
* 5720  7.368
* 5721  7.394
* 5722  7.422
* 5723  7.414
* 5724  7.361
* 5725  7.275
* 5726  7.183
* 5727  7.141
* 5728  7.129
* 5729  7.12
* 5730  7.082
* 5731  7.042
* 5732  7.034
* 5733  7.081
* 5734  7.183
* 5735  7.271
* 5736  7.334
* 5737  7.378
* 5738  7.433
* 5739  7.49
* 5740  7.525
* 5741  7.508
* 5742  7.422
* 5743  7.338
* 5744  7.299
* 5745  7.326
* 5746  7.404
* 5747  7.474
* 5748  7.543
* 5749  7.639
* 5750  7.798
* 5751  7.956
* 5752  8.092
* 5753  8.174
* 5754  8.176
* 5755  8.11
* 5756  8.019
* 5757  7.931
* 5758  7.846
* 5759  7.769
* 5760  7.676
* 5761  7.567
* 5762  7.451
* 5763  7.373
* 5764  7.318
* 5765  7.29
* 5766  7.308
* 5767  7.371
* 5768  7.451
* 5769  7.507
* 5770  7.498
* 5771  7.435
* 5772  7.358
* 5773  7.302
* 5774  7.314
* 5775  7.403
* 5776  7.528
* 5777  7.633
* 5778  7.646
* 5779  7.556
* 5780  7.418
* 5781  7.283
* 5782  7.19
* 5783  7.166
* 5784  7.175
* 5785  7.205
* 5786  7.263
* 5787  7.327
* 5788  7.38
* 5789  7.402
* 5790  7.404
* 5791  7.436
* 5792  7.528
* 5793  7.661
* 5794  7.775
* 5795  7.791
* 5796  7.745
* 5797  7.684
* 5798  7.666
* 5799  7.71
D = 5777.3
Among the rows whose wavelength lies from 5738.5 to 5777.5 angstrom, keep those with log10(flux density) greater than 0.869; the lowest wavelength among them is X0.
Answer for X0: 5739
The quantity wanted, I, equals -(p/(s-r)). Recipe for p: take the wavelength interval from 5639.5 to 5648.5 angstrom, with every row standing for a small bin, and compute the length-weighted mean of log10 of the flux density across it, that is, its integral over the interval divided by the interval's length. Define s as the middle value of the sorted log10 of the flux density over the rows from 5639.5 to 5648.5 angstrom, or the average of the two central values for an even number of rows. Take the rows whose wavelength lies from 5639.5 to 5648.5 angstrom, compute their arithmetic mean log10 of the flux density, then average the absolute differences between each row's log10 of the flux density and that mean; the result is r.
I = -1.01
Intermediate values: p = 0.82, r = 0.0082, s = 0.82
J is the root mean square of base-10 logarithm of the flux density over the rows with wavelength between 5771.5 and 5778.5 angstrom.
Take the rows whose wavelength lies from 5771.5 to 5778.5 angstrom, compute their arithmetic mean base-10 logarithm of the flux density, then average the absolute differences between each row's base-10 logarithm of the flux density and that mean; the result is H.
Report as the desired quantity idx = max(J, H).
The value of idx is 0.872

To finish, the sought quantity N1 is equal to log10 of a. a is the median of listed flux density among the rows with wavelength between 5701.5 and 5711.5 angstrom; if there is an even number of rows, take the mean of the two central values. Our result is 0.825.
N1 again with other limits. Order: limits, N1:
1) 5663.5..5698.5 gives 0.835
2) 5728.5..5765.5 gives 0.872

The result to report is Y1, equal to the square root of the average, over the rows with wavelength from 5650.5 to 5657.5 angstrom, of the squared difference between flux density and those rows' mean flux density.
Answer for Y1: 0.09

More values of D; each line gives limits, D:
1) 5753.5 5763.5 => 5756.2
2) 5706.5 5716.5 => 5713.8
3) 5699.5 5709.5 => 5702.3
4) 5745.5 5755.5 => 5752.3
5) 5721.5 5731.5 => 5724.2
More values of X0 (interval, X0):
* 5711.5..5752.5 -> 5722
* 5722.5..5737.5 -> 5723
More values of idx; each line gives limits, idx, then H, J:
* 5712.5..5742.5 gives 0.861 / 0.009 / 0.861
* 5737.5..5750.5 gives 0.874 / 0.006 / 0.874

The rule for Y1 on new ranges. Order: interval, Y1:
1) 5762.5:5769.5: 0.07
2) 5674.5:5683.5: 0.06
